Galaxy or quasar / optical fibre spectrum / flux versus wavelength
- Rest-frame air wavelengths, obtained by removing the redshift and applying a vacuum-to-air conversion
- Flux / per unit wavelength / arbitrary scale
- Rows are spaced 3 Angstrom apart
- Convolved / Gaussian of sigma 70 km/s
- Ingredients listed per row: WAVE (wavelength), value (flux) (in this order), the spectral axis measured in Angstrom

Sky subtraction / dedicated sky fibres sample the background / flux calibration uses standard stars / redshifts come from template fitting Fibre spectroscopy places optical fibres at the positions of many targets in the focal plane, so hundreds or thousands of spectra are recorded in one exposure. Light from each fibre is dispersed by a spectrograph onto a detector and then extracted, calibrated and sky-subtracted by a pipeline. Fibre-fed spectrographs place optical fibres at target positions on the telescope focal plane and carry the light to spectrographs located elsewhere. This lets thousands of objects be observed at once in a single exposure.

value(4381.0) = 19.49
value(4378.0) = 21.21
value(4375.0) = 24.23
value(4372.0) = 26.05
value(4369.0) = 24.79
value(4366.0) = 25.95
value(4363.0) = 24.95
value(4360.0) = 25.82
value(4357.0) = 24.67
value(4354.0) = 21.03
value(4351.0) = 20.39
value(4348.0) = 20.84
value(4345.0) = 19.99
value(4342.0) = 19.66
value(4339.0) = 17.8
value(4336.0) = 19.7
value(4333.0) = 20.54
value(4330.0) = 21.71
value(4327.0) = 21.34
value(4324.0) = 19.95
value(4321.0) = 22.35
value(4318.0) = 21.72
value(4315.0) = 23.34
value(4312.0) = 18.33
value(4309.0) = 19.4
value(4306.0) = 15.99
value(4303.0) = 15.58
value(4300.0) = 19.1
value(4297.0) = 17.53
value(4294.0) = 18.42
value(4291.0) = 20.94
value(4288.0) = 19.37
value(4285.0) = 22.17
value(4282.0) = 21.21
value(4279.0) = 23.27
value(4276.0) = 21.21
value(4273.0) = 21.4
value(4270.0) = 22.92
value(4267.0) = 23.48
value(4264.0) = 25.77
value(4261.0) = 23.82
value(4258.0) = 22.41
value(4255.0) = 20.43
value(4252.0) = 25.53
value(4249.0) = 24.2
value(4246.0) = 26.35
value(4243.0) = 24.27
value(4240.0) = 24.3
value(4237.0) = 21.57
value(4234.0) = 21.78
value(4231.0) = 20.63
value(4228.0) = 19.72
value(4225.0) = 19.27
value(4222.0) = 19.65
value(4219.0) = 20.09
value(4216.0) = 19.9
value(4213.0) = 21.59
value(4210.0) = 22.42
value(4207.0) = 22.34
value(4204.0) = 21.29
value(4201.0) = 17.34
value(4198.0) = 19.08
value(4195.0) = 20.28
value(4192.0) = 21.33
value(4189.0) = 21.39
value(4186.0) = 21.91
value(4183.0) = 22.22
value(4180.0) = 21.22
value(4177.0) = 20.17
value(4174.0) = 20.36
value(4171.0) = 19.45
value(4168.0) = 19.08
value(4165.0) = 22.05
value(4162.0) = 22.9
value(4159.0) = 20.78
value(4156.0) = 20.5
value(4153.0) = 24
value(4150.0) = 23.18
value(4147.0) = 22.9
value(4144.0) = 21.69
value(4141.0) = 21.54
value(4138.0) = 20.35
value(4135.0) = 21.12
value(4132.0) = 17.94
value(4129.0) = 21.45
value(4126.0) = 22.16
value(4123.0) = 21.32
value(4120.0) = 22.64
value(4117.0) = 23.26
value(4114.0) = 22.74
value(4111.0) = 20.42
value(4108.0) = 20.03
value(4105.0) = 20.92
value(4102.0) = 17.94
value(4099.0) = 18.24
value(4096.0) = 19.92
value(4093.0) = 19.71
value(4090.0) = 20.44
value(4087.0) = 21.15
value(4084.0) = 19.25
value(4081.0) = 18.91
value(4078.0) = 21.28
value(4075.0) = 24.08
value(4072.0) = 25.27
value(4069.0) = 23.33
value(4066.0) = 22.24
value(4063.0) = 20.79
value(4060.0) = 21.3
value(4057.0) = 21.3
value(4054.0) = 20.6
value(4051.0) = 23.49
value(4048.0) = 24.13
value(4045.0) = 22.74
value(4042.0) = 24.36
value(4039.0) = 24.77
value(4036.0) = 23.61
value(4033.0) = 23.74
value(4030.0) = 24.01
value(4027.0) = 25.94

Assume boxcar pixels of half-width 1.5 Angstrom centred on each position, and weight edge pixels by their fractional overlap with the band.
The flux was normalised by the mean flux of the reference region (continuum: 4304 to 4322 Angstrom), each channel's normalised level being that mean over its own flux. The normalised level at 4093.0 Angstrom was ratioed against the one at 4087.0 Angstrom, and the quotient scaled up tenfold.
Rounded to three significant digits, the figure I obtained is 10.7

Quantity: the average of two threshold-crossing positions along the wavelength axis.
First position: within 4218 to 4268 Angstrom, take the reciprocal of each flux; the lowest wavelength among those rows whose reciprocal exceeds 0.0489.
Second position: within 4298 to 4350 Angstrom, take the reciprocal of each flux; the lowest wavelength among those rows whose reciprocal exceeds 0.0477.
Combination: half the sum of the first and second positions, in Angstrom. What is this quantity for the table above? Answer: 4259.5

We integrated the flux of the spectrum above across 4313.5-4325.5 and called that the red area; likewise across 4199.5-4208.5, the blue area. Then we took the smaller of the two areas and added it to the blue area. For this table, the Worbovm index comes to 366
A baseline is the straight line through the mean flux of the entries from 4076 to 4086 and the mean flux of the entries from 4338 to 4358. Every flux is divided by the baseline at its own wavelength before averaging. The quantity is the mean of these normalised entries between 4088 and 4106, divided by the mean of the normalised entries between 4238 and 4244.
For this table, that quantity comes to 0.82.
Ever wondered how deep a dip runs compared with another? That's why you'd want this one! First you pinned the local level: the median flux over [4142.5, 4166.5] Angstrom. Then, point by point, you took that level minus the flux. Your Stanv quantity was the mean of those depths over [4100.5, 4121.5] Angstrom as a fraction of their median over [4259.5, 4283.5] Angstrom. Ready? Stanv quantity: -2.2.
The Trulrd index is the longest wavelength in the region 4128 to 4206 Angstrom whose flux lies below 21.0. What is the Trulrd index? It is 4201.0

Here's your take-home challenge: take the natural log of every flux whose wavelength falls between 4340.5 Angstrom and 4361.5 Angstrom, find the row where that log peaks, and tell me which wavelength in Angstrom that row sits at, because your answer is 4360.0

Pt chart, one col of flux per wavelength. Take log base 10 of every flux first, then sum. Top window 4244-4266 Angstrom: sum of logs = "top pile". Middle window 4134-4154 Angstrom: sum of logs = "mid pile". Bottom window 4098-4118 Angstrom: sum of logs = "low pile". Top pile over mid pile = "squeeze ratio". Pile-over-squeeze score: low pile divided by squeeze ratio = 8.93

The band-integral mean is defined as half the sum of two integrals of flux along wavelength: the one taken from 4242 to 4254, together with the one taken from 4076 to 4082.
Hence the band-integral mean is 211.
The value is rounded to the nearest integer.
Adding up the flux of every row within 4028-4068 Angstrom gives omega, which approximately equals 297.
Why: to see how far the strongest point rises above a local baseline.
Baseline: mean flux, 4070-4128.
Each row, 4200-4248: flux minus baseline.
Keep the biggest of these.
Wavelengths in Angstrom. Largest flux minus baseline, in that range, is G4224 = 5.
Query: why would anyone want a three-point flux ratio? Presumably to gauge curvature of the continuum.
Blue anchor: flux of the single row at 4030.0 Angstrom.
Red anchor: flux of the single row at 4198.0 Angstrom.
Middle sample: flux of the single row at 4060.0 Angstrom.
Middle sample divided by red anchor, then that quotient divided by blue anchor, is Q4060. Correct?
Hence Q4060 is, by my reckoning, 0.0465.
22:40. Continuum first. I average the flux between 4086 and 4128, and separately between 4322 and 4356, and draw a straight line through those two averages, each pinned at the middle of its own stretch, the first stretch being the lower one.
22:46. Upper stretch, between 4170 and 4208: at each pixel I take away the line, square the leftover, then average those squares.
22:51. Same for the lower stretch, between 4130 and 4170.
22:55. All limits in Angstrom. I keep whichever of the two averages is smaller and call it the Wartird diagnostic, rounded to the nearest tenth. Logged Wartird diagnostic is 1.8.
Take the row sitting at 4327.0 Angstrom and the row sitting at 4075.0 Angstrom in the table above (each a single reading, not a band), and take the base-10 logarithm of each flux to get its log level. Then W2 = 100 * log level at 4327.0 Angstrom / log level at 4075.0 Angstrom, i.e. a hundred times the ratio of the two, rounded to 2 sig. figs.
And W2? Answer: 96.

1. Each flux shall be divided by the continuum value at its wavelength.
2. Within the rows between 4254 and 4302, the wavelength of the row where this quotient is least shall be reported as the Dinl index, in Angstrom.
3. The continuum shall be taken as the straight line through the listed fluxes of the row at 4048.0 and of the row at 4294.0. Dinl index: 4297.0 Angstrom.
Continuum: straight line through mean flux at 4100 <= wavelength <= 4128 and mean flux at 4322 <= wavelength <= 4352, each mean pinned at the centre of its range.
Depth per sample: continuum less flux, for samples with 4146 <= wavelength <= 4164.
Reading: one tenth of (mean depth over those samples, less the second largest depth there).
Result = -0.16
